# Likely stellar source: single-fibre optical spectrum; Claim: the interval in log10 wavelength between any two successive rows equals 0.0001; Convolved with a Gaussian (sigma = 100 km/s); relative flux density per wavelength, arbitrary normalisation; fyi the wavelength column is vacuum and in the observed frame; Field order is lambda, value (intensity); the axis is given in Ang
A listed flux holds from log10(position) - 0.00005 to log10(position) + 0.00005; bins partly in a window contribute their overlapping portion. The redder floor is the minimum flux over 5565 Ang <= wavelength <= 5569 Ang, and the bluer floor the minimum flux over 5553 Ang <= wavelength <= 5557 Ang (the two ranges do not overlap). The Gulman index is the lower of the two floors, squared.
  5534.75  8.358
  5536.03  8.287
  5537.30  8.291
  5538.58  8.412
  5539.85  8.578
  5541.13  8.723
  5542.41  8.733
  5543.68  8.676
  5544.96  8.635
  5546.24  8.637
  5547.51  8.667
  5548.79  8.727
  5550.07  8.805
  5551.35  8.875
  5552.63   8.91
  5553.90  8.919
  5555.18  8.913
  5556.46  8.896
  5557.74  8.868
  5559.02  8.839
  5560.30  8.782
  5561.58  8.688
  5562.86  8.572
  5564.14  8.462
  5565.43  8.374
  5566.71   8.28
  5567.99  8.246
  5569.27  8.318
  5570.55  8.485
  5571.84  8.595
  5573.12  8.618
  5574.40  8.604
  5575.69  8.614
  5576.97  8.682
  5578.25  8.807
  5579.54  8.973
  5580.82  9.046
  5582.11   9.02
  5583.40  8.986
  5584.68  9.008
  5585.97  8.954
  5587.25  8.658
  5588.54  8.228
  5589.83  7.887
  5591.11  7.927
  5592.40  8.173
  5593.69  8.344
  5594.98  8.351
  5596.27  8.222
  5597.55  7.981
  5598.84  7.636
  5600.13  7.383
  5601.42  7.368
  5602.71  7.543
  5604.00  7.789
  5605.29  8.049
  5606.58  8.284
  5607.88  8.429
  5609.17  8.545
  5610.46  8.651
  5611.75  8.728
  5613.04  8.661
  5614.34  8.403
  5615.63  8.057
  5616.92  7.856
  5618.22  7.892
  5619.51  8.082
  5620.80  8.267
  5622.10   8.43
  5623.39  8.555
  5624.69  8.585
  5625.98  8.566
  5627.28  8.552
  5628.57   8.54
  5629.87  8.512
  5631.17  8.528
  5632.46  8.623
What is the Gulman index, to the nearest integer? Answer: 68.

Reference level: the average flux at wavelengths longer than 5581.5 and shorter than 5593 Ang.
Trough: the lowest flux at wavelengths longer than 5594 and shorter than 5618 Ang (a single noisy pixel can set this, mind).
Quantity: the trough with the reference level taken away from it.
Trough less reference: -1.17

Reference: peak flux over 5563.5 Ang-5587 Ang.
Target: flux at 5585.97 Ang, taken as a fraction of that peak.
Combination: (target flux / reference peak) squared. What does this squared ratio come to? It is 0.98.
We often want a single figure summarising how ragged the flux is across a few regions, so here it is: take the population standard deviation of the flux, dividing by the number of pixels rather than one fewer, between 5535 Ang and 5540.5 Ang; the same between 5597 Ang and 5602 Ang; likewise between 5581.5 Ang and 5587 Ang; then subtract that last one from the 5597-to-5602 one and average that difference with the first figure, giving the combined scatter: 0.17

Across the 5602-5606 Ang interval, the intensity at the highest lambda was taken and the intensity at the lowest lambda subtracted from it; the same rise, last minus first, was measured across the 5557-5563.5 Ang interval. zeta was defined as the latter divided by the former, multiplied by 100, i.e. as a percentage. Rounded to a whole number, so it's -58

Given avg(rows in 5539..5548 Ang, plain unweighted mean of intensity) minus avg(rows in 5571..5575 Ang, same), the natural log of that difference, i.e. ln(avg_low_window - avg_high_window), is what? -2.8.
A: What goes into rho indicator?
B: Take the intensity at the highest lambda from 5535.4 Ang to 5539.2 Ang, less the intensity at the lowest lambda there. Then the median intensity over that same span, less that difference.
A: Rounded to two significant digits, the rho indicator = 8.2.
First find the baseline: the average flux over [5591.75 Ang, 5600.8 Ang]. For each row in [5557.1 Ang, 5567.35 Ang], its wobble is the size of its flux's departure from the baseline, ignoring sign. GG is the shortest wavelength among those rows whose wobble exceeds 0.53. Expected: 5557.74 Ang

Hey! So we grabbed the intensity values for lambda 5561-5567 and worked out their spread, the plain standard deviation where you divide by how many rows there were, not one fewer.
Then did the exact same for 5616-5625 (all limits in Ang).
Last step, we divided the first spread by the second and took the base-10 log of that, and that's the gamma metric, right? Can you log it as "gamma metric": -0.29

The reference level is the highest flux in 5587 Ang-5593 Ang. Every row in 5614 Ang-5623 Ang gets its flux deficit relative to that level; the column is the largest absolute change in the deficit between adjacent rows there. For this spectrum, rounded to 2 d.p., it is 0.35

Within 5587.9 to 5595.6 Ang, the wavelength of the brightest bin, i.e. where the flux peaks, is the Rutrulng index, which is 5594.98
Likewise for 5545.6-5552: 5551.35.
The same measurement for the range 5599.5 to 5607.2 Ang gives 5606.58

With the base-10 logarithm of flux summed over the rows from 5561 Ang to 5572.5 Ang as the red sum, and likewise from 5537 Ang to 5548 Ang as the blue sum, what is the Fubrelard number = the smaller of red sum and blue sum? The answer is 8.3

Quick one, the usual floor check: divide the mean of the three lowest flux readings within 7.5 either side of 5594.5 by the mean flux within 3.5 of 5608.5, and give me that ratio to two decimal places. 0.88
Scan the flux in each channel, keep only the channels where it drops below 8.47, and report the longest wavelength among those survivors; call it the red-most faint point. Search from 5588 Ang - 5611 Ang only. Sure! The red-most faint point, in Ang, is 5607.88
